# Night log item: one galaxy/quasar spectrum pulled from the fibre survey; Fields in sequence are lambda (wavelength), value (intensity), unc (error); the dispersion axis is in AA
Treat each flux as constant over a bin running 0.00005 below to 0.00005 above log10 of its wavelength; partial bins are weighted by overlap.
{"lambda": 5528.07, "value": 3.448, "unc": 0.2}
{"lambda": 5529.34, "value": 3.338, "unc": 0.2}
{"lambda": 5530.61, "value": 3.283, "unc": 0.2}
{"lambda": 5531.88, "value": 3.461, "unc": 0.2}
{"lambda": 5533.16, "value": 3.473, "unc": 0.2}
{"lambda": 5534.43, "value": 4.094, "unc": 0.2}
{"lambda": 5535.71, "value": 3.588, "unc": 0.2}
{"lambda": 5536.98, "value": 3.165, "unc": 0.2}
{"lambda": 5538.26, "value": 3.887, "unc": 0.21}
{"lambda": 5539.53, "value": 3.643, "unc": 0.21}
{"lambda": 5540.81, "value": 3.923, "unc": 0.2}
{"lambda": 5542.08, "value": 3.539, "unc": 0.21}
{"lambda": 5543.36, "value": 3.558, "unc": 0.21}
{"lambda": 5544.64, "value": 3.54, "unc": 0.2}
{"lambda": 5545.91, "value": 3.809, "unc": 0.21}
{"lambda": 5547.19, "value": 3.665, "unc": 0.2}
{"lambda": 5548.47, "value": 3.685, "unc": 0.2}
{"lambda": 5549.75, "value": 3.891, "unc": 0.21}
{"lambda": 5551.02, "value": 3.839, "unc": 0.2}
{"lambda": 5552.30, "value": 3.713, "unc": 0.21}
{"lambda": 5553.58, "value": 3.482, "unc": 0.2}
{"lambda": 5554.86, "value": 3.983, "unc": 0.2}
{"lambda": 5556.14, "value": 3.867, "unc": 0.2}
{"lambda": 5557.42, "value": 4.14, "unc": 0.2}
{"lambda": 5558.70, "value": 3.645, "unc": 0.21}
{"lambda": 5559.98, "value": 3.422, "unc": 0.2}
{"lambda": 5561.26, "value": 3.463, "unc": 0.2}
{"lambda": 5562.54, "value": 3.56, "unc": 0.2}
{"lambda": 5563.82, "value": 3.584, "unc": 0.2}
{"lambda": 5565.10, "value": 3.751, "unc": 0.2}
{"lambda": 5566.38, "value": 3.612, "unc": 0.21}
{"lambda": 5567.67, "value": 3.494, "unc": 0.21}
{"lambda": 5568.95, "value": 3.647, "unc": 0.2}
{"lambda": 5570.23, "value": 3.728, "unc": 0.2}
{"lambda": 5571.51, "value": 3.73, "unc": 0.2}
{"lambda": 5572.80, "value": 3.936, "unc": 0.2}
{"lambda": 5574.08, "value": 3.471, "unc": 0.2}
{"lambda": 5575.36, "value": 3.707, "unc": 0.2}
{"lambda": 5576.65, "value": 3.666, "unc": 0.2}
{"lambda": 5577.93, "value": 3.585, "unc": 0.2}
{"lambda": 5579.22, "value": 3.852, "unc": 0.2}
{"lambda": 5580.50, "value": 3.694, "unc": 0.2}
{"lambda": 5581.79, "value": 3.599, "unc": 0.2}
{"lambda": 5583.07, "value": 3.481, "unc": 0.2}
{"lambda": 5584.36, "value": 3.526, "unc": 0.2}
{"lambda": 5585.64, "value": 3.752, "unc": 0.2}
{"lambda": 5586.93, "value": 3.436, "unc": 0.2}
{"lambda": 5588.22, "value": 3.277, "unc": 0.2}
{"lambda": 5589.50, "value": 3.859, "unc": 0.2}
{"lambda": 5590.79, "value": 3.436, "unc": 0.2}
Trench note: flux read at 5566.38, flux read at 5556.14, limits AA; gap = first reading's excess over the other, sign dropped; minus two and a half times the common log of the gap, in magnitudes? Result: 1.5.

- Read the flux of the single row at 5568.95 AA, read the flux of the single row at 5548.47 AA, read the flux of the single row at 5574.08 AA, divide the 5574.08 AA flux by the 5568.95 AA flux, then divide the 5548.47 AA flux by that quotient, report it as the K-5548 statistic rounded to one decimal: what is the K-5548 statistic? 3.9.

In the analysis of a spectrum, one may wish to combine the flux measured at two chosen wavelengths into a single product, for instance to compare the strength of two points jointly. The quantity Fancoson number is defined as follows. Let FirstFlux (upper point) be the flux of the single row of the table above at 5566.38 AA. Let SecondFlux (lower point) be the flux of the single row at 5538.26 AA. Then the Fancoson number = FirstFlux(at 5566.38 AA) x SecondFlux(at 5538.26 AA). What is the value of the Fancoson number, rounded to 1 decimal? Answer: 14.0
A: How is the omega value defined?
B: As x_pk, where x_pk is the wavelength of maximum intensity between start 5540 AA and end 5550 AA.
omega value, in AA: 5540.81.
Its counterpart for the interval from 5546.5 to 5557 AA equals 5554.86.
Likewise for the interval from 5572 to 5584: 5572.80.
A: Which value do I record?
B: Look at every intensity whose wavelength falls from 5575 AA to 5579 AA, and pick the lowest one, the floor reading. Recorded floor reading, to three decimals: 3.585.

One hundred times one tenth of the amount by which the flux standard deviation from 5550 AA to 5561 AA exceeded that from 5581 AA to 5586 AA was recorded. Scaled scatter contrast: 1.3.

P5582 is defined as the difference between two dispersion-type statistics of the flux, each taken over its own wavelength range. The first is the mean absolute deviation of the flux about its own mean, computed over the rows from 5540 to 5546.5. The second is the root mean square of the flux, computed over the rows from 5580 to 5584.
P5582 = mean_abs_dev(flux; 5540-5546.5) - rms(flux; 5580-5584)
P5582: -3.44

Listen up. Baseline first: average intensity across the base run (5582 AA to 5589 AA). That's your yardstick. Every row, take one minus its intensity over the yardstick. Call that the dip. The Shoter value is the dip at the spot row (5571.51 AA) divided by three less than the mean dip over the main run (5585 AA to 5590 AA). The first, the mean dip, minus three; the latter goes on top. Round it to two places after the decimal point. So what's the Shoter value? 0.02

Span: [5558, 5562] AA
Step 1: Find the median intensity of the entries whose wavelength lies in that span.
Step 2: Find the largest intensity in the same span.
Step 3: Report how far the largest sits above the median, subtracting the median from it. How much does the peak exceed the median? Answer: 0.18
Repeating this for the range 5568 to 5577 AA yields 0.23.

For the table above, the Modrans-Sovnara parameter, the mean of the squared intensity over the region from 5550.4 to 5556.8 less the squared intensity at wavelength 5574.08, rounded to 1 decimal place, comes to 2.2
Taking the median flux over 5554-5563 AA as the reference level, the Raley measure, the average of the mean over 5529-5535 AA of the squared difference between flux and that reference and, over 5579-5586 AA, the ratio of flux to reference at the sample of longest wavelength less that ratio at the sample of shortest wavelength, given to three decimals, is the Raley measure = 0.035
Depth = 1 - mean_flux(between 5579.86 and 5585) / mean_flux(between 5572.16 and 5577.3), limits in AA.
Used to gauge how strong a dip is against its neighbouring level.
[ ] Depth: 0.03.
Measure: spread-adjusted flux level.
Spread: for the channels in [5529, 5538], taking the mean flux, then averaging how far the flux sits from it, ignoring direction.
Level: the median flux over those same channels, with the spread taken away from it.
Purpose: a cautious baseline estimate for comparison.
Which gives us 3.26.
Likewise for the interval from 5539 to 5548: 3.53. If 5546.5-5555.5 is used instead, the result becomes 3.58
